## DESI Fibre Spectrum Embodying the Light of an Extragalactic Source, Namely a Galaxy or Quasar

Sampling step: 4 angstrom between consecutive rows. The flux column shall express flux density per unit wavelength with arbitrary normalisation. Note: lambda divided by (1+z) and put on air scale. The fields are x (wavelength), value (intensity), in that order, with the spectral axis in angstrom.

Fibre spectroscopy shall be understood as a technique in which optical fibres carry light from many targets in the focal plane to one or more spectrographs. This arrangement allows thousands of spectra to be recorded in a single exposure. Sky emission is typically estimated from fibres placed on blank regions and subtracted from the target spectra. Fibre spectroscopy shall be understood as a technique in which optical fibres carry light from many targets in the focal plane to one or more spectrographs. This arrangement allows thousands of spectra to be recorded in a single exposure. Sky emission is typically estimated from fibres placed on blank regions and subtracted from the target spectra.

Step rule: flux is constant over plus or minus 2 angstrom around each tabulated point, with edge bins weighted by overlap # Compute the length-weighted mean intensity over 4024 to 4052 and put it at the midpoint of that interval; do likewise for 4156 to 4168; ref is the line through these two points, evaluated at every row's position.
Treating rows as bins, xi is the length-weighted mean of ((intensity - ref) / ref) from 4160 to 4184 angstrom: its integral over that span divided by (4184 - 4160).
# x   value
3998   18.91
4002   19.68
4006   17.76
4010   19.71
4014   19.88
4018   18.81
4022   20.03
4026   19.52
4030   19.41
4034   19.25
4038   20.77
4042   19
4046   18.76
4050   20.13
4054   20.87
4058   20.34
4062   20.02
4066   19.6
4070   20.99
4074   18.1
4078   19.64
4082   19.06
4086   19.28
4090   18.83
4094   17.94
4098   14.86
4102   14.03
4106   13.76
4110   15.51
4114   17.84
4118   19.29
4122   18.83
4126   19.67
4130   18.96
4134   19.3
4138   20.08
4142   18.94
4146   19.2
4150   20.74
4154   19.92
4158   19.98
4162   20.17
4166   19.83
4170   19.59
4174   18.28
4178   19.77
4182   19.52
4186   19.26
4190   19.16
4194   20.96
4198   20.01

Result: -0.025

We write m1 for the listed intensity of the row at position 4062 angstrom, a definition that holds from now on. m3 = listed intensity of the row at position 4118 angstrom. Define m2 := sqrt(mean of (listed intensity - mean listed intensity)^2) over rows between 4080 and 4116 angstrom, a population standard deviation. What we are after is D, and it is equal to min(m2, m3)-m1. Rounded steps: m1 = 20.02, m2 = 2.11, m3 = 19.29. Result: -17.91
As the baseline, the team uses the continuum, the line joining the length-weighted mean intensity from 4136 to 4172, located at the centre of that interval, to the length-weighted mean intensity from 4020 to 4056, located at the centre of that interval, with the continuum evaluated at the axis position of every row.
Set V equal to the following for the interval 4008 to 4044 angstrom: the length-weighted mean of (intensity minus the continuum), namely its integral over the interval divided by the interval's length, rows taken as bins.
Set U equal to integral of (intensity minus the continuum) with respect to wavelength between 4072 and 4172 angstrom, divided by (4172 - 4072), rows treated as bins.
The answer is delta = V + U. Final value -1.4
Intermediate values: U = -1.27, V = -0.14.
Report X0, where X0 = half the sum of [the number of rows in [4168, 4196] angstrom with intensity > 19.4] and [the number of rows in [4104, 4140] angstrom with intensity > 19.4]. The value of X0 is 3.0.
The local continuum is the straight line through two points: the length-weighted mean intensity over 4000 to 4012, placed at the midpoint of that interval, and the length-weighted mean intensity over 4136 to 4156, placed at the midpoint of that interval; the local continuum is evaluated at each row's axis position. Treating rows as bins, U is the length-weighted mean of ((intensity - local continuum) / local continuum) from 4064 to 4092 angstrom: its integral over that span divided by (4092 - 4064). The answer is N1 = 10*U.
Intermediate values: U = -0.003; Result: -0.03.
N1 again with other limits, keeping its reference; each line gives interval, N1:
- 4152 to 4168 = 0.06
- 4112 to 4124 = -0.50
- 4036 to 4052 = 0.22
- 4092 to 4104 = -2.01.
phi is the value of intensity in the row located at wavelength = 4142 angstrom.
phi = 18.94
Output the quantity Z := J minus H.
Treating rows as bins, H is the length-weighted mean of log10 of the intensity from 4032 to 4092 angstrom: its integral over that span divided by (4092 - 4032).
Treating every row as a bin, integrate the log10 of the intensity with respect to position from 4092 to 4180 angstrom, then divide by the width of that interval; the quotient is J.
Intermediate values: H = 1.29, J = 1.26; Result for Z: -0.03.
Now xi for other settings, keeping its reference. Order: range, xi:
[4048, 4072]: 0.036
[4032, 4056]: 0.012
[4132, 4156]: -0.012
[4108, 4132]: -0.075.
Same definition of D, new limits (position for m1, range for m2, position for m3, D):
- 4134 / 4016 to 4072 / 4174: -18.58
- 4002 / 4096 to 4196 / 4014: -17.73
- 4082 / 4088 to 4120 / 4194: -16.99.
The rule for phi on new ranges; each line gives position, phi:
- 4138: 20.08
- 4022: 20.03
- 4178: 19.77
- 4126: 19.67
